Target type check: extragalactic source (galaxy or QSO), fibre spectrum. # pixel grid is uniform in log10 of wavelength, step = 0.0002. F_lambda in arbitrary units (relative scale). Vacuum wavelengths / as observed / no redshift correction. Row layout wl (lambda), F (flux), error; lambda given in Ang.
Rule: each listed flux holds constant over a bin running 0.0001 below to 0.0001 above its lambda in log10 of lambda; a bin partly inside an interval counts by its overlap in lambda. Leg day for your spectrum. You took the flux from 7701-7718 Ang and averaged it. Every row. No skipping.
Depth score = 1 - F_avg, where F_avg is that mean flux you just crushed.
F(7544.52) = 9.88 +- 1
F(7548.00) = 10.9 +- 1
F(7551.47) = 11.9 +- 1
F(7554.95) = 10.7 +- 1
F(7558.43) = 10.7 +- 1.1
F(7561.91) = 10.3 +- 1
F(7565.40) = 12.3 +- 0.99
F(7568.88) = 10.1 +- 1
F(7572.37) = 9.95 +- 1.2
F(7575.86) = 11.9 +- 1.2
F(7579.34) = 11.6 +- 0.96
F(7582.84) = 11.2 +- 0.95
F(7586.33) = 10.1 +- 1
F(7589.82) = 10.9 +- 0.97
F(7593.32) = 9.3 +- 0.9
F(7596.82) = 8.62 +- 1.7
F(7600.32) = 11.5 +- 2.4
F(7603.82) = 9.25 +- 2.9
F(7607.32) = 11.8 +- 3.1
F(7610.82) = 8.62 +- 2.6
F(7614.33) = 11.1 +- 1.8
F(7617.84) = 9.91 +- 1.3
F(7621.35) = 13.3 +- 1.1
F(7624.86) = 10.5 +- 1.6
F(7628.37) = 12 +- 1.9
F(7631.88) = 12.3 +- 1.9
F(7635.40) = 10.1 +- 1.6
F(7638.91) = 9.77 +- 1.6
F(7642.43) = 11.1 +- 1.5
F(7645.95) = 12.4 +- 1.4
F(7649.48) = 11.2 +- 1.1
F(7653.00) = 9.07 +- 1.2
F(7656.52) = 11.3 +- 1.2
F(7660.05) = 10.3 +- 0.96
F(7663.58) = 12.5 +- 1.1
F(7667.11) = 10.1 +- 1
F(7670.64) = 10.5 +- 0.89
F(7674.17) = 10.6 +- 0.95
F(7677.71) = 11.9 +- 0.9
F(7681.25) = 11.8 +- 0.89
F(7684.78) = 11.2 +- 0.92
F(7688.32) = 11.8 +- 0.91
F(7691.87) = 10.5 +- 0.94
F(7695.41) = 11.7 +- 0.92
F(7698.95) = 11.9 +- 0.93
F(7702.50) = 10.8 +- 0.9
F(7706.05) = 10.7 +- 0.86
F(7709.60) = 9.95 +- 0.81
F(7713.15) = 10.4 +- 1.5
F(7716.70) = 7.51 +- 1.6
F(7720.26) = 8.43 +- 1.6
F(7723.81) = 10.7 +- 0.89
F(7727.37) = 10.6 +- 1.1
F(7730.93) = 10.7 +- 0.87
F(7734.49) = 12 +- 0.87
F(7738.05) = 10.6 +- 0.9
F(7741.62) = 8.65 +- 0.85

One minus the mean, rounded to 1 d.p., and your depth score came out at -8.9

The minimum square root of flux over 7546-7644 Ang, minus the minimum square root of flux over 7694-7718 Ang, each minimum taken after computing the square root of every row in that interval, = 0.20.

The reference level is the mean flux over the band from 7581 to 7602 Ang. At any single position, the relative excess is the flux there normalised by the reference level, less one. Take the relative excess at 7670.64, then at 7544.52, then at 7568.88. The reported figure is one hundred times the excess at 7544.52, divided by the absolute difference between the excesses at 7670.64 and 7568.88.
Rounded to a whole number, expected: -97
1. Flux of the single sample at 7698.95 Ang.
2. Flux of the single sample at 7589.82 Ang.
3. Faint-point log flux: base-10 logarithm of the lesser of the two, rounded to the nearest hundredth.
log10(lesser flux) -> 1.04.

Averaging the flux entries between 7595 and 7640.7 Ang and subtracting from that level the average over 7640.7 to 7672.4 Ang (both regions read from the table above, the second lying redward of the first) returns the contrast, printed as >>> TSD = -0.3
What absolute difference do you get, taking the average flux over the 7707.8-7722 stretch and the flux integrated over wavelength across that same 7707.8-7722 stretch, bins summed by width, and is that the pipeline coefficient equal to 120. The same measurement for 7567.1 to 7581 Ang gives 141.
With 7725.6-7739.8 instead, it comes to 145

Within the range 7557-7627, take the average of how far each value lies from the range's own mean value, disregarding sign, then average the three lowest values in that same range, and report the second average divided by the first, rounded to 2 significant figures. 9.0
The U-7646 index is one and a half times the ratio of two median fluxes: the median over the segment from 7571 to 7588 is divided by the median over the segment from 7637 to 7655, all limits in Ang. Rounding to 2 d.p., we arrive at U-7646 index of 1.51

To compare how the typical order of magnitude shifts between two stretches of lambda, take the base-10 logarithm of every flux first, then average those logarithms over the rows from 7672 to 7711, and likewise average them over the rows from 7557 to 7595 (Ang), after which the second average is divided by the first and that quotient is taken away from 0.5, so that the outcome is -0.484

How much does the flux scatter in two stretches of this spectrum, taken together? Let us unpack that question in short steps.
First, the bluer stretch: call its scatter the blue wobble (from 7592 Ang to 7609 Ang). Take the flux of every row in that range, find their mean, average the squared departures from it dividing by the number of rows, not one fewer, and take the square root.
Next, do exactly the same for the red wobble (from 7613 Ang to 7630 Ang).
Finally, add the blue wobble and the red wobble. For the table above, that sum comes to 2.5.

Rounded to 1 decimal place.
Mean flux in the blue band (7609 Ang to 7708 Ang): 11.0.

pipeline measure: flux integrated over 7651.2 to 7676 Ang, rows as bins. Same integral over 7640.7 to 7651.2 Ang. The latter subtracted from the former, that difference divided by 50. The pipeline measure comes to 2.8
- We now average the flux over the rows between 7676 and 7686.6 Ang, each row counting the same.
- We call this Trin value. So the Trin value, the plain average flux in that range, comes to 11.6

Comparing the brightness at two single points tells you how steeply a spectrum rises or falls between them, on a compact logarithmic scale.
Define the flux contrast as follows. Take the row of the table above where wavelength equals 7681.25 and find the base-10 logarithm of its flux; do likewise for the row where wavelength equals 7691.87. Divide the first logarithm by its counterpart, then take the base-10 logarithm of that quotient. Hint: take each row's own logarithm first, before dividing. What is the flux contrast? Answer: 0.021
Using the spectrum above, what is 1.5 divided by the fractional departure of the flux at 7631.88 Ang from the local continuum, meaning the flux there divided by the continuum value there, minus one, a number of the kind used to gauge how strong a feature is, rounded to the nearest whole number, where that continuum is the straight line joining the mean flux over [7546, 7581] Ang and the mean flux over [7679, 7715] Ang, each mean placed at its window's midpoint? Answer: 13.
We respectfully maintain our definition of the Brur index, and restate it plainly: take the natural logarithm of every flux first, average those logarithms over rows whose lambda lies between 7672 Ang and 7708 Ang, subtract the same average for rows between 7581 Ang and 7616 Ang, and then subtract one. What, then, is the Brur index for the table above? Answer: -0.90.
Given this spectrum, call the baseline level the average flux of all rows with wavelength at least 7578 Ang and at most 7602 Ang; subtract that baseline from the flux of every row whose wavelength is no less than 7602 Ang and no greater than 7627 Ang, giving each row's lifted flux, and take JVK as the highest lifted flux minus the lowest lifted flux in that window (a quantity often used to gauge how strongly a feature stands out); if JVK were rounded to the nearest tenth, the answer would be 4.7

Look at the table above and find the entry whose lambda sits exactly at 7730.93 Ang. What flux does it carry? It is 10.7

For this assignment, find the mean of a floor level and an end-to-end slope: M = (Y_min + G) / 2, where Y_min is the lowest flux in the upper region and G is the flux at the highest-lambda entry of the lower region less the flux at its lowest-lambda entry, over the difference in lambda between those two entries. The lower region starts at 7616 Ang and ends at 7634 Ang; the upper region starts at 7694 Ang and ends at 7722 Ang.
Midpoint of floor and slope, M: 3.8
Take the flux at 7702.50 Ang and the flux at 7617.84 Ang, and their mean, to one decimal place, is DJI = 10.4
